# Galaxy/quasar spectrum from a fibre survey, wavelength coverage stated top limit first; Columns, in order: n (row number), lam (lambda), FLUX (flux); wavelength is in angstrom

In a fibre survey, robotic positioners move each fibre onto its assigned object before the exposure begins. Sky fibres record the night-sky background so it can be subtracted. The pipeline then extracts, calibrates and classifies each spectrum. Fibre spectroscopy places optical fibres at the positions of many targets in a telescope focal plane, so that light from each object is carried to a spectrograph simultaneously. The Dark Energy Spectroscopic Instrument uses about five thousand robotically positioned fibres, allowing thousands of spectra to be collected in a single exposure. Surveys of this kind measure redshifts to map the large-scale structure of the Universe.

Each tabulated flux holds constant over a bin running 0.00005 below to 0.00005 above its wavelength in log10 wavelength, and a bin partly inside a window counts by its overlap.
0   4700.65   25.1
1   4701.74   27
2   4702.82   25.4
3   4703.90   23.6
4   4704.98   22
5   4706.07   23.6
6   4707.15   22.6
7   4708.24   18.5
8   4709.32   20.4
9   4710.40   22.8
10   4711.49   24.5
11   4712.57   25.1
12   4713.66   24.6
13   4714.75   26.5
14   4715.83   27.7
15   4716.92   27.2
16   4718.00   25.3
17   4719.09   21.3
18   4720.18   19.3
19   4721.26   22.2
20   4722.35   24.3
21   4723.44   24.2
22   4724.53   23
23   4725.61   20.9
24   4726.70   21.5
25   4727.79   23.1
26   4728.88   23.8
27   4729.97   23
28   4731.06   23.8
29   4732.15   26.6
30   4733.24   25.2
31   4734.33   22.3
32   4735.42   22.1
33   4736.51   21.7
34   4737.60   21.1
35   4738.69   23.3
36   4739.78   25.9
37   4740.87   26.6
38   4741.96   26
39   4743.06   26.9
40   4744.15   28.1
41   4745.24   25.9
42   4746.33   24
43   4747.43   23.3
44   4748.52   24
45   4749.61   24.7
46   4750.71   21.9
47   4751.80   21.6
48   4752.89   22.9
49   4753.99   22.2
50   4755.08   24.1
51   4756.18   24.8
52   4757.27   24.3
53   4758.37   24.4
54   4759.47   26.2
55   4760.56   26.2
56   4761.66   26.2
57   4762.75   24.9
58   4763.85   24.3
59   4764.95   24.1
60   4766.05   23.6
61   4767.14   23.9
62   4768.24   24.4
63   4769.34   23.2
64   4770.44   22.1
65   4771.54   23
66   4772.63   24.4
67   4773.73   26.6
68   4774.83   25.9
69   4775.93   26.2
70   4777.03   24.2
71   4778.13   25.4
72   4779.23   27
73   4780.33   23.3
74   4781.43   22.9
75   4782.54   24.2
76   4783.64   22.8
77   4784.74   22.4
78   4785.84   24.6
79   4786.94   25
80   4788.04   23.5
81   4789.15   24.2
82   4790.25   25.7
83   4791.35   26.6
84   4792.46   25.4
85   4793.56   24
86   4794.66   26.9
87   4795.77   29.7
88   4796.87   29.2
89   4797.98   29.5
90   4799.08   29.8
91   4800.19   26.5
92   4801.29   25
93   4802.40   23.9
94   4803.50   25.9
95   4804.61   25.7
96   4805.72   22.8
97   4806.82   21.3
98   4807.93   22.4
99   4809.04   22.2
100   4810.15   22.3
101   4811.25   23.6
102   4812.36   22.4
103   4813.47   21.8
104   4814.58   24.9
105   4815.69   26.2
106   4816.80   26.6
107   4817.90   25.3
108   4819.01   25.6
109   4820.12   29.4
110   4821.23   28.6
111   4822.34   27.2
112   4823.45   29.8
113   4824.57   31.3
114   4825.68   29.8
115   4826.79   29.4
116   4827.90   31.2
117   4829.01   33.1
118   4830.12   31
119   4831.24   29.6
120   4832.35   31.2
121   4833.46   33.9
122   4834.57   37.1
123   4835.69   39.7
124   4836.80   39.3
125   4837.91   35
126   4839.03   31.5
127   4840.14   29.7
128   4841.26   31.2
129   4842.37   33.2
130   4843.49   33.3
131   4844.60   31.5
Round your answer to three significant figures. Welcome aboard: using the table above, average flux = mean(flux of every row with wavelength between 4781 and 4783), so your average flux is 23.5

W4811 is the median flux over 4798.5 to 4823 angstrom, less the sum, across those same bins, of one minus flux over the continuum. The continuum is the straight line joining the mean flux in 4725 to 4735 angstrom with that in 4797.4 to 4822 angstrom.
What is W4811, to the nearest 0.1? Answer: 25.0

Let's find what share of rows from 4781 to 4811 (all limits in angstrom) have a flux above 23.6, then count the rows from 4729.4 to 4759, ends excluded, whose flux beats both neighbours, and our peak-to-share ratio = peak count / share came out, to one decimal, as 9.0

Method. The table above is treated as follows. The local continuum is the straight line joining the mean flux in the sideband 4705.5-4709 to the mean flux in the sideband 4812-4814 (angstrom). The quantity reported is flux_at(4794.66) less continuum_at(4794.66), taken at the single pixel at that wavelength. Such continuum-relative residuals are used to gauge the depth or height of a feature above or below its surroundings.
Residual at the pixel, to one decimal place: 4.9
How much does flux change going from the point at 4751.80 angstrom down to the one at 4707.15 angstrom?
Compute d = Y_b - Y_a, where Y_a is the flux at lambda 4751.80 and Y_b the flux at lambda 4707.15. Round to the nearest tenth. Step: 1.0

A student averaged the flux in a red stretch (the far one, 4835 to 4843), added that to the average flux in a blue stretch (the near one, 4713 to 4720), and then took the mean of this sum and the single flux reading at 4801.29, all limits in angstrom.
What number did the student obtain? 42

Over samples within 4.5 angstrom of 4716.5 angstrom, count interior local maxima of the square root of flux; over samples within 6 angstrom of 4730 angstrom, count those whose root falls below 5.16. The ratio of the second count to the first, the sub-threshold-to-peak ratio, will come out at 11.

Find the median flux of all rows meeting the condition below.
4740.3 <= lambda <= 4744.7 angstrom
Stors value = 27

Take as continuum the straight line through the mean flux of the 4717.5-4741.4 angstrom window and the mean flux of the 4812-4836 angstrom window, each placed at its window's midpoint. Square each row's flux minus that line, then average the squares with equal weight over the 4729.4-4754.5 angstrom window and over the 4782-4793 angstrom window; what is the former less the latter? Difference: -3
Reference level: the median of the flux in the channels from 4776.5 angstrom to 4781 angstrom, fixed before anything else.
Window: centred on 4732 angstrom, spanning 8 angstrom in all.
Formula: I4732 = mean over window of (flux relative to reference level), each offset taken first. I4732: -1.0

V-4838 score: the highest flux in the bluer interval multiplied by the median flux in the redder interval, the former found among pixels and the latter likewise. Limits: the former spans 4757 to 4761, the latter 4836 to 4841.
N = 871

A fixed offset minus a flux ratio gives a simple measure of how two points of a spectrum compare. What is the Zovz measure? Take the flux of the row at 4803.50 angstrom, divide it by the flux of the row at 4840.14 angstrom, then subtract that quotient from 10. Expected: 9.13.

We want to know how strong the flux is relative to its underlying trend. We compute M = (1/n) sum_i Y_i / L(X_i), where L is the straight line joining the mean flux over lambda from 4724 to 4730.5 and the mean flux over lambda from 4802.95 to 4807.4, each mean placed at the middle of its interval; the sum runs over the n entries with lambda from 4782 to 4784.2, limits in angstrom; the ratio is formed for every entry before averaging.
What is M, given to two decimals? 1.00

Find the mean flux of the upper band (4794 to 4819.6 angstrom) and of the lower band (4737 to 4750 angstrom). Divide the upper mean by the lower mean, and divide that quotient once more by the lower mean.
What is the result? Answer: 0.0404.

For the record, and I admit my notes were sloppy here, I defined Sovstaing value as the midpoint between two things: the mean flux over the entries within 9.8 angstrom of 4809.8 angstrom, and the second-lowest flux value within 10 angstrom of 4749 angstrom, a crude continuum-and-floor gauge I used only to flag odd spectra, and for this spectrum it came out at 23.0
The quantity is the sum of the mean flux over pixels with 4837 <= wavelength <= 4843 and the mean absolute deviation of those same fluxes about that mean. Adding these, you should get 34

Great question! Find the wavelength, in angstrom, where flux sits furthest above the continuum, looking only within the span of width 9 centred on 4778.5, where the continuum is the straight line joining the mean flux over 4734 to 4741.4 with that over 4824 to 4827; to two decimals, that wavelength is 4779.23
